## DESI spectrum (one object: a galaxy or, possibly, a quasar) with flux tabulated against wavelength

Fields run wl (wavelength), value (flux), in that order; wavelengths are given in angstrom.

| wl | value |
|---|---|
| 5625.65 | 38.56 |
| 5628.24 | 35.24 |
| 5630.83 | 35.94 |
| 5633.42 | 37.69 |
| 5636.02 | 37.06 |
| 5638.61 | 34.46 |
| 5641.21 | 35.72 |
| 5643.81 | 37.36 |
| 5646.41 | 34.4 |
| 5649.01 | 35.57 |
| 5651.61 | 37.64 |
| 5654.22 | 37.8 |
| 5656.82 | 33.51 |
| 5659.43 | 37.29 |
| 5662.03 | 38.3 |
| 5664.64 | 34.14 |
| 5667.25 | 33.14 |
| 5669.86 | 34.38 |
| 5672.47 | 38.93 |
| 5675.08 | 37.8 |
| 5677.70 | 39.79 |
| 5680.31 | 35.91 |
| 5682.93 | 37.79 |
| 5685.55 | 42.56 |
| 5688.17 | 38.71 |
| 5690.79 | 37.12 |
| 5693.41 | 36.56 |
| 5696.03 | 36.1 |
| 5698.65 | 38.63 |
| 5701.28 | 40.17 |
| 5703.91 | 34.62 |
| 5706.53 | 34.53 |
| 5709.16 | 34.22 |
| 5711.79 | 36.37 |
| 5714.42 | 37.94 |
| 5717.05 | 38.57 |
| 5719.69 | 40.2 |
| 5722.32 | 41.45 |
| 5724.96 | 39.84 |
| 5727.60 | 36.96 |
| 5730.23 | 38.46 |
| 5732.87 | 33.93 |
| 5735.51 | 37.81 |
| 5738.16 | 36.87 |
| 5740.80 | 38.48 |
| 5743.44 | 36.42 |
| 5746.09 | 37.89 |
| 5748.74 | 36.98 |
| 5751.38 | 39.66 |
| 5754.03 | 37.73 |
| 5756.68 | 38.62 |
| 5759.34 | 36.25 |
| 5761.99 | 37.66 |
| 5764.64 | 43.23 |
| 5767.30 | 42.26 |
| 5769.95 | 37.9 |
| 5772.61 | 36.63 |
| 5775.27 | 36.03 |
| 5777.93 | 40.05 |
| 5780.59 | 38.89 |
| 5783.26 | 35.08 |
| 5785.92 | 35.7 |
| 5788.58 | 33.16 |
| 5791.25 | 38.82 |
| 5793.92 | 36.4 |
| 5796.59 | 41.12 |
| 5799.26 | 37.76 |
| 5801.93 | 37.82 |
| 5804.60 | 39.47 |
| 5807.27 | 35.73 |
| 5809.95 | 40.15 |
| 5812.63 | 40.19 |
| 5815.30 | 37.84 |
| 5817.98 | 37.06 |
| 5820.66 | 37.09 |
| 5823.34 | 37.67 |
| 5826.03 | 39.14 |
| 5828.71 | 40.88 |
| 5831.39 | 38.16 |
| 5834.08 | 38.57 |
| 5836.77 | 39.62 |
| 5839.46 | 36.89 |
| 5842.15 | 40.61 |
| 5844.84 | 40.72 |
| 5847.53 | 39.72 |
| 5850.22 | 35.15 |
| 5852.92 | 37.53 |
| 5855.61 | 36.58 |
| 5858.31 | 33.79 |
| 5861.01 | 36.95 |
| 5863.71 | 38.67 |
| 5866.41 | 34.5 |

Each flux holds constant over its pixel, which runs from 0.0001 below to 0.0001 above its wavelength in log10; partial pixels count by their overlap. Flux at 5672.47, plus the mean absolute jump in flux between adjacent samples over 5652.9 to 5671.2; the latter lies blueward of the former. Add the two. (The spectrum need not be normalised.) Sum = 42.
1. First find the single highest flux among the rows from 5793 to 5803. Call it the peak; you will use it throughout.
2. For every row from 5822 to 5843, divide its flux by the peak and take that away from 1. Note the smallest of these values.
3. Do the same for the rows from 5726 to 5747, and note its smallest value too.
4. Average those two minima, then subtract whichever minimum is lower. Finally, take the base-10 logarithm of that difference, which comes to -1.53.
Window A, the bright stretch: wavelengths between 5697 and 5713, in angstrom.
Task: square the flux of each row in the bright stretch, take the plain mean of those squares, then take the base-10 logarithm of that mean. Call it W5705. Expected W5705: 3.124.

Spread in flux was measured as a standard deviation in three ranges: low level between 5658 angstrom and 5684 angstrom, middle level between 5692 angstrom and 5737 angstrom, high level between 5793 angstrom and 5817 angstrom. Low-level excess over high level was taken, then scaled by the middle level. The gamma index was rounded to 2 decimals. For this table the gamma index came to 0.18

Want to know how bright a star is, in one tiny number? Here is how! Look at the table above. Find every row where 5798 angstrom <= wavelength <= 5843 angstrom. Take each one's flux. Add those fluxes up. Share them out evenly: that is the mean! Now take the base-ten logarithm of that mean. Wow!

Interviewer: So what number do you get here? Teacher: 1.59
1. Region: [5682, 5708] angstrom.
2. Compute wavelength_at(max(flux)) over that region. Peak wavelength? 5685.55 angstrom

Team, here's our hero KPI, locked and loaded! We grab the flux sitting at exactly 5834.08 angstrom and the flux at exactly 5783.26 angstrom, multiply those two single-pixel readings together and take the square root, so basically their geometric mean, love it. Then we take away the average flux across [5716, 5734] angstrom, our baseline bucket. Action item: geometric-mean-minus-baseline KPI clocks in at -1.7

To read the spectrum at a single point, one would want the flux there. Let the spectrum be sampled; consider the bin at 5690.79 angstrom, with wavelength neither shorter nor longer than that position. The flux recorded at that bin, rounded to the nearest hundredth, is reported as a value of 37.12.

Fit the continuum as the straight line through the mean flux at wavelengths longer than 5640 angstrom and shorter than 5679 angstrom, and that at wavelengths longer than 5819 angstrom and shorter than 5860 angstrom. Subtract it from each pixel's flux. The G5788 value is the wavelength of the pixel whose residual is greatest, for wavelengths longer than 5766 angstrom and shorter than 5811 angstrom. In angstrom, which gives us 5767.30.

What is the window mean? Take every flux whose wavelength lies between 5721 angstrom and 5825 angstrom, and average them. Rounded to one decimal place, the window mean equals 38.0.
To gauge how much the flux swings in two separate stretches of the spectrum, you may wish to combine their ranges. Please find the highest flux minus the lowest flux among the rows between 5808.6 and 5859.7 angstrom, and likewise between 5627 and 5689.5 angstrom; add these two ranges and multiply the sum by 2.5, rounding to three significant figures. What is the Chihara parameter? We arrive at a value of 41.3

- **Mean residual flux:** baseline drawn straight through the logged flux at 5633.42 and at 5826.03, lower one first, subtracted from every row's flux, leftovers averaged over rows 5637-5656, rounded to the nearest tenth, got -1.7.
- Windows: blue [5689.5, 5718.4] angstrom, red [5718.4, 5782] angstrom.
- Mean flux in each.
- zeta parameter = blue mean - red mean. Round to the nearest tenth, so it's -1.5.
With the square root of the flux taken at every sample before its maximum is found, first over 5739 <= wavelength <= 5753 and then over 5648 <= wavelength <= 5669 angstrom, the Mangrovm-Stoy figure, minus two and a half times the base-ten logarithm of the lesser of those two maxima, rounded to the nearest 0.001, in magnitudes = -1.979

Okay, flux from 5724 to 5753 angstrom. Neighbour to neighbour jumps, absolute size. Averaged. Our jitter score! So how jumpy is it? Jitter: 2.25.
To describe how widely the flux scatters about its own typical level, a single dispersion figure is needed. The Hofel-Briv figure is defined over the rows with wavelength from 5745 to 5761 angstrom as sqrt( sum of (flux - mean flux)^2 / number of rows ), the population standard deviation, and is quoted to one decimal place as 1.1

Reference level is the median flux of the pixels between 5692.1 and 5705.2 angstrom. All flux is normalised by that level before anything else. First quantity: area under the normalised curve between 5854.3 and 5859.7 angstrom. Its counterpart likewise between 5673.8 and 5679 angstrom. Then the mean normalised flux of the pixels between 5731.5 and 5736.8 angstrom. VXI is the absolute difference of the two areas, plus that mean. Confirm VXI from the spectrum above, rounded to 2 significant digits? 1.3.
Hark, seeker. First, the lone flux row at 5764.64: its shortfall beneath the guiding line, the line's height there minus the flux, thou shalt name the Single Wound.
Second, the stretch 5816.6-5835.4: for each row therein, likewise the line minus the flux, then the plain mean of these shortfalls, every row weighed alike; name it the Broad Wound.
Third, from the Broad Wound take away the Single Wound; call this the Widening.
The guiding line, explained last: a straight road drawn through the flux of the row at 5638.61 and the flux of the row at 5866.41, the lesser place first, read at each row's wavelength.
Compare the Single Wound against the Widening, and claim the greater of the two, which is 4.9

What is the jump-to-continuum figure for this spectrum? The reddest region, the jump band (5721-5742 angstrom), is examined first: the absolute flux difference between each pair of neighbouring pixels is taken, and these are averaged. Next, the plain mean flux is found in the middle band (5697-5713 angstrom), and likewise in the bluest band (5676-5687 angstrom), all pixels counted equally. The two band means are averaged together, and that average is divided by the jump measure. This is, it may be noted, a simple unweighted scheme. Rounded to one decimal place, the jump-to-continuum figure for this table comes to 15.6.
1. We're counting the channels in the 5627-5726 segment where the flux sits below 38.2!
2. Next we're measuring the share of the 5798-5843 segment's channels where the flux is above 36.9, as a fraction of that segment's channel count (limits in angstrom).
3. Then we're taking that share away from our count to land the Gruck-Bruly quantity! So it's 26.1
